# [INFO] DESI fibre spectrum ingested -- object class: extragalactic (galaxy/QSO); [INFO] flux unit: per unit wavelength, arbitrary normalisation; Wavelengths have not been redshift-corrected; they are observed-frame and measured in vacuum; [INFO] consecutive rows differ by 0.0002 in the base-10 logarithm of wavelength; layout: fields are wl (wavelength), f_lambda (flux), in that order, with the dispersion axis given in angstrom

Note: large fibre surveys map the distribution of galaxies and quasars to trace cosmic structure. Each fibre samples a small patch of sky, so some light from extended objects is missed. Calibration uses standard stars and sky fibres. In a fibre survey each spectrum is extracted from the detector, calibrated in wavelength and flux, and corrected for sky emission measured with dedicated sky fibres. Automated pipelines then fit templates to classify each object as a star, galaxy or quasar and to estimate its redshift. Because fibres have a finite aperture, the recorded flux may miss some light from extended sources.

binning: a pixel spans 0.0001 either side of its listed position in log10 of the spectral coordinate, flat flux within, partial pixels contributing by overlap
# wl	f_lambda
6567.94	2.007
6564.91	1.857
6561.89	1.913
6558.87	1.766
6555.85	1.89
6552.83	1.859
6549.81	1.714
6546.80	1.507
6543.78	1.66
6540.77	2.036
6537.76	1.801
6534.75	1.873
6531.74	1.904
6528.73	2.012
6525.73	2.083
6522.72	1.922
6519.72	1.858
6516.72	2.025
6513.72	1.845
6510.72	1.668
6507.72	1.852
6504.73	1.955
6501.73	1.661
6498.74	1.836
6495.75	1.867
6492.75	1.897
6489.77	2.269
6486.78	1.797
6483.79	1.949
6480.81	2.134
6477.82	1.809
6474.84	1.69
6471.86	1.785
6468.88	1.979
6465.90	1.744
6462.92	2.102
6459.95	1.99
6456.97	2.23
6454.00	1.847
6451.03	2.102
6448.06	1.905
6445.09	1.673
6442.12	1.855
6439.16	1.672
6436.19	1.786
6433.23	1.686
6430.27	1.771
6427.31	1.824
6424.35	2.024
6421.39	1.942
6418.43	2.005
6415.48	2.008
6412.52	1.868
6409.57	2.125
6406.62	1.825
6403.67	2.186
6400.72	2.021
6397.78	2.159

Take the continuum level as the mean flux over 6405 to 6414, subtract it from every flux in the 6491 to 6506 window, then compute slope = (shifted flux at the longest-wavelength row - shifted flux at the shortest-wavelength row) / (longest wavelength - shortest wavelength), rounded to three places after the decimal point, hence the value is 0.005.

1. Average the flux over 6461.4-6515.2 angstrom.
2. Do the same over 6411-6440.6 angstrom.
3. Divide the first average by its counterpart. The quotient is 1.01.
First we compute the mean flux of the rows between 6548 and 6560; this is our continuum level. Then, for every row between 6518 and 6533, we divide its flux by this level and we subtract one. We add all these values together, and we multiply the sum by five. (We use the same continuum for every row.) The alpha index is 2.1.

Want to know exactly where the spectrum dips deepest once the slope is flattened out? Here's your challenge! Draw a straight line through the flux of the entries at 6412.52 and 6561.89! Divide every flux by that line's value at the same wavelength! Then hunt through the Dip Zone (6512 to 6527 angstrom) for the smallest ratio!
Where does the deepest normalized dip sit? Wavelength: 6513.72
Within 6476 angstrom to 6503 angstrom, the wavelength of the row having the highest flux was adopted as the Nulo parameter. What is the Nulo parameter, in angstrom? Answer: 6489.77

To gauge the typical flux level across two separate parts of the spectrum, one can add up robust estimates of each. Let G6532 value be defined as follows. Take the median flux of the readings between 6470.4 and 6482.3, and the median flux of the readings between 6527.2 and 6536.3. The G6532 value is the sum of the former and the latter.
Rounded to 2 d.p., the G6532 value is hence 3.70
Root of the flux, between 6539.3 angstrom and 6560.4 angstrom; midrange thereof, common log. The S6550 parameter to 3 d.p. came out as 0.123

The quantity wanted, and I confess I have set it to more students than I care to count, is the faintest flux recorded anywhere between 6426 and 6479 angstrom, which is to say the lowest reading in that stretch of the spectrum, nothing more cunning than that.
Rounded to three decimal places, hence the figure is 1.672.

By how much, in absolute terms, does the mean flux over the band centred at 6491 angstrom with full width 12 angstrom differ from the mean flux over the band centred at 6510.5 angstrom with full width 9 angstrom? 0.17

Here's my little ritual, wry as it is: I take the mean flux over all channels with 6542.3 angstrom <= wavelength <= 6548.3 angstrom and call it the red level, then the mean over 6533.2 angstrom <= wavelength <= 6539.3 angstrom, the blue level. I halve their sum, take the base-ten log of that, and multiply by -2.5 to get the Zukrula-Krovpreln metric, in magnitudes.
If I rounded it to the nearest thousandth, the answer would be -0.583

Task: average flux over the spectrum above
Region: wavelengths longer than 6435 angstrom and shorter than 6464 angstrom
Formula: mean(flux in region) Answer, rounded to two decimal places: 1.92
